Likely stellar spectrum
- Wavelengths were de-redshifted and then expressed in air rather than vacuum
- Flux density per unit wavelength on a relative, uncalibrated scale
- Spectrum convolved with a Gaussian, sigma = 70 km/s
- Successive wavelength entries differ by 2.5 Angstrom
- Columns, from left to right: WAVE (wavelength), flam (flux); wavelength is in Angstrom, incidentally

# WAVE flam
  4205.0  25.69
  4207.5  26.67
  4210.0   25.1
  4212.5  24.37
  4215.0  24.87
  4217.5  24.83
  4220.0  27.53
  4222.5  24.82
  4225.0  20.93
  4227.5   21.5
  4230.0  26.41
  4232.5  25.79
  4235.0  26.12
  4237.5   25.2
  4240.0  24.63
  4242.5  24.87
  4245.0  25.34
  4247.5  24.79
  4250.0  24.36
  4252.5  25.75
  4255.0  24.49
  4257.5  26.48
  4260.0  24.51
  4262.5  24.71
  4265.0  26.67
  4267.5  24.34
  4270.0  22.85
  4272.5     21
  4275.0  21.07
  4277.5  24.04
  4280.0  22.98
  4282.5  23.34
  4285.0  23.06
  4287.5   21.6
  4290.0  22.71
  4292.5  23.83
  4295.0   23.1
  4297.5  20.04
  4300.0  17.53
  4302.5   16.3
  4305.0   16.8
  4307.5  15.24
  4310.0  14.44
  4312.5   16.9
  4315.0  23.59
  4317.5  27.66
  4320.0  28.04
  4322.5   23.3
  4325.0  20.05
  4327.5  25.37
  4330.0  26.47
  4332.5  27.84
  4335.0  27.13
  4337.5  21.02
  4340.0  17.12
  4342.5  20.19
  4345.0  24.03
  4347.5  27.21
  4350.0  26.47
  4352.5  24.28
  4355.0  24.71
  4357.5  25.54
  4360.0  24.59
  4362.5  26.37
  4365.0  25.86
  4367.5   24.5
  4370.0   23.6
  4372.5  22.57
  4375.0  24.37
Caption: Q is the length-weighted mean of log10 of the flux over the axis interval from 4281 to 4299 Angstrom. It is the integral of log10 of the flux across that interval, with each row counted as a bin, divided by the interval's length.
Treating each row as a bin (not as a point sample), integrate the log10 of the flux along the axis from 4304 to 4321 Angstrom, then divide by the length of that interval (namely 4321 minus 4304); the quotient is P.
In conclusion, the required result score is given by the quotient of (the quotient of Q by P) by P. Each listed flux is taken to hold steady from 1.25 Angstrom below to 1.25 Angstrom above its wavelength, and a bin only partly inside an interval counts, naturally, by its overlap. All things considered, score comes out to 0.81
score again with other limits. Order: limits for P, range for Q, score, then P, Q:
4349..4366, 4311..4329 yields 0.69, 1.40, 1.36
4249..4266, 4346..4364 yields 0.72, 1.40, 1.41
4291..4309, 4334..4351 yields 0.84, 1.27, 1.36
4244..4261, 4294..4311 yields 0.63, 1.40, 1.24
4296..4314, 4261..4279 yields 0.91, 1.23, 1.37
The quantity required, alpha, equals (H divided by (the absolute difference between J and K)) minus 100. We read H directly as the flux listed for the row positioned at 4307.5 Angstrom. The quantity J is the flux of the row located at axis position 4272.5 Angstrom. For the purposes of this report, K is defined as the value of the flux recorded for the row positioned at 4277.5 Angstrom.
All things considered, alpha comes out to -95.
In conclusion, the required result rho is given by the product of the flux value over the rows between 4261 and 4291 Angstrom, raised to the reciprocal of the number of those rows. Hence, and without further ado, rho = 23.1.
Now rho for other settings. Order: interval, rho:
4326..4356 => 24.1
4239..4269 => 25.1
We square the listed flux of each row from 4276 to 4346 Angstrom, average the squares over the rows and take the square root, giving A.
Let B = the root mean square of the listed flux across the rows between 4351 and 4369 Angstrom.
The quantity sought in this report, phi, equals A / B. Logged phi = 0.89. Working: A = 22.3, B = 25.1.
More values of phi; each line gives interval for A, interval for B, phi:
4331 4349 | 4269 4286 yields 1.05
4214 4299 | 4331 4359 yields 0.99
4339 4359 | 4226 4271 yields 0.96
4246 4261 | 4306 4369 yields 1.05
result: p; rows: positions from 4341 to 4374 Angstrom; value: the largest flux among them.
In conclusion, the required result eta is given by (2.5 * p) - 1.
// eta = 67.0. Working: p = 27.21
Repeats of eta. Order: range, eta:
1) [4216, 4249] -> 67.8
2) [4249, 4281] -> 65.7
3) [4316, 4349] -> 69.1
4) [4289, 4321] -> 69.1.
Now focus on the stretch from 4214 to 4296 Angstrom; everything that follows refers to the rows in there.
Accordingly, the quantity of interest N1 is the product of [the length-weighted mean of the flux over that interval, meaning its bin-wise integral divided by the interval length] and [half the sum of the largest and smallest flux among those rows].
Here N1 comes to 586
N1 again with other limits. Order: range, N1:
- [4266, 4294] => 518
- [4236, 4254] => 626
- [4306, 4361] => 493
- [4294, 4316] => 344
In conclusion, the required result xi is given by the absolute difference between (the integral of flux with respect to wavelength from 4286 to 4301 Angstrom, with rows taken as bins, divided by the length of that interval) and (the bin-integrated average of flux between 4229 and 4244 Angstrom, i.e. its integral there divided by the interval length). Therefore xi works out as 3.9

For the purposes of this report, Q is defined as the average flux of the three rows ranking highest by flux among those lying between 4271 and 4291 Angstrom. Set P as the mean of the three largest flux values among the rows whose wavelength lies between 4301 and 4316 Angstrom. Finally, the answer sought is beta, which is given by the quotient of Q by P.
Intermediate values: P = 19.1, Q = 23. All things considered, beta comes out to 1.2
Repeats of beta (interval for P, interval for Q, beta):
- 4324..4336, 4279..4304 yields 0.9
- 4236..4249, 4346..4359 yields 1.1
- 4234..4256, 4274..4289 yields 0.9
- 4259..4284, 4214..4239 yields 1.1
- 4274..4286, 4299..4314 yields 0.7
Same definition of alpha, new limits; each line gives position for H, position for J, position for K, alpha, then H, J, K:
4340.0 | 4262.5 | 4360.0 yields 43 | 17.12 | 24.71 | 24.59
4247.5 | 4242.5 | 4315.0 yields -81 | 24.79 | 24.87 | 23.59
